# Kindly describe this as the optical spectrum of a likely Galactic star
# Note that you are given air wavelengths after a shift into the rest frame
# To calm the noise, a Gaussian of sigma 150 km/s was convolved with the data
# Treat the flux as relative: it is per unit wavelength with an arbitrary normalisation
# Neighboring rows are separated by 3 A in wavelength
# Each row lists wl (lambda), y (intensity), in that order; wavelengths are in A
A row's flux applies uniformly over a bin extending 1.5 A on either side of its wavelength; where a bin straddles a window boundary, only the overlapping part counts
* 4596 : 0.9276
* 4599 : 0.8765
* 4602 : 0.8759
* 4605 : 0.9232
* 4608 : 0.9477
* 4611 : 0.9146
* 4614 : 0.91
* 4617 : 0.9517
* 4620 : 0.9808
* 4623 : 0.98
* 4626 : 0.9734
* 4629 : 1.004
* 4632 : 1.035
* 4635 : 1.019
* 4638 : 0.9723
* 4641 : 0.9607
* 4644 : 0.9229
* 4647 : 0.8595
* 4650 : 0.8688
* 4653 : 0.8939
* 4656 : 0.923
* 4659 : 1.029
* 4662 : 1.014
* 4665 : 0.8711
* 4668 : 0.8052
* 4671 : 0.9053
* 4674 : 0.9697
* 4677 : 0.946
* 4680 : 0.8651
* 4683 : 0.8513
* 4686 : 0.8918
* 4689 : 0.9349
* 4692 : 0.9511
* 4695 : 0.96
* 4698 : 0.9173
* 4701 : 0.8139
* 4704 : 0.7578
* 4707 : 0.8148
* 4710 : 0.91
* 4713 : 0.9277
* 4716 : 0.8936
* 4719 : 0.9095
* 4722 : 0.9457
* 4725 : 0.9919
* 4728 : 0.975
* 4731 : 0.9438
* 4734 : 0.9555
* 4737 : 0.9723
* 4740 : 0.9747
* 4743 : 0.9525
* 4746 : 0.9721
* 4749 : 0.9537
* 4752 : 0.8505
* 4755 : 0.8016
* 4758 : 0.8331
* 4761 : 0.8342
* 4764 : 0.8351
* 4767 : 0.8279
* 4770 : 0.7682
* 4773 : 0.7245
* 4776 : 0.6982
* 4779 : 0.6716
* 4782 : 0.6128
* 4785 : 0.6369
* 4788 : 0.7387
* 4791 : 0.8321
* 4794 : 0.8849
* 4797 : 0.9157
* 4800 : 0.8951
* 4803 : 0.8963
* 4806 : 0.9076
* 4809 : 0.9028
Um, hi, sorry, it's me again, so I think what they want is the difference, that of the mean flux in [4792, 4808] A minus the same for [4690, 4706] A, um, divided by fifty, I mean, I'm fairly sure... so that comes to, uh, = 0.0004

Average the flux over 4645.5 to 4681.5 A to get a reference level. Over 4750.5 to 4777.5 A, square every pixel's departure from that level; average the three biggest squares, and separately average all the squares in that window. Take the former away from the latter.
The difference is -0.018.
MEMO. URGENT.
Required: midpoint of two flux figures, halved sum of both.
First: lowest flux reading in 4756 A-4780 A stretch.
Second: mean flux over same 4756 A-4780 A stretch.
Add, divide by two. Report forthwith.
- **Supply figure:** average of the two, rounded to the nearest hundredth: 0.72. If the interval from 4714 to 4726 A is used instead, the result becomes 0.91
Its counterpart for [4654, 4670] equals 0.87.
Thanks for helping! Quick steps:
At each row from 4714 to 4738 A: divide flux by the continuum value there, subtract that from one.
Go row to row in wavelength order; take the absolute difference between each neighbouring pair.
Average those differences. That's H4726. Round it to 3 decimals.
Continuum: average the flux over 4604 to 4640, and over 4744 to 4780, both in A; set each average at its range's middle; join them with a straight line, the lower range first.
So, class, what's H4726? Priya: 0.031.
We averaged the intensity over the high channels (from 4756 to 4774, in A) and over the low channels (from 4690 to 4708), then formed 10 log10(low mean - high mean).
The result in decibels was -11.8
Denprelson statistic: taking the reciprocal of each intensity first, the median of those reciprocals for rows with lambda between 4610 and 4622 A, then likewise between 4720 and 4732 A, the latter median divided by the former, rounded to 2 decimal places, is 0.97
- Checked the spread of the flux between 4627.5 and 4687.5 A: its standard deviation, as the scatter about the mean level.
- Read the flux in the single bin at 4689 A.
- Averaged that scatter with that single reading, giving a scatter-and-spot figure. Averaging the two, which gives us 0.501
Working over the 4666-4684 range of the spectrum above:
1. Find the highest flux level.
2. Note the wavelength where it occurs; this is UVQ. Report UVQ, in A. 4674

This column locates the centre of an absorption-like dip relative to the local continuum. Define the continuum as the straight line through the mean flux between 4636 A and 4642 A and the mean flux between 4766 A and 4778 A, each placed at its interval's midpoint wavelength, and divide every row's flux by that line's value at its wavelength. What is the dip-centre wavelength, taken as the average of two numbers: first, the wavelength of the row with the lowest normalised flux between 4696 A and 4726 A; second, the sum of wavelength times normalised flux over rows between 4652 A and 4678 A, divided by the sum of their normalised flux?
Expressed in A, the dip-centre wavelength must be 4684.5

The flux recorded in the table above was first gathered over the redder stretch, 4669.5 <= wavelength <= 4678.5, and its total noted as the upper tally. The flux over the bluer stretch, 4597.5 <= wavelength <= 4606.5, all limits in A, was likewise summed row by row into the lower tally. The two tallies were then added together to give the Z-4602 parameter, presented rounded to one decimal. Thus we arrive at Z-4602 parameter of 5.5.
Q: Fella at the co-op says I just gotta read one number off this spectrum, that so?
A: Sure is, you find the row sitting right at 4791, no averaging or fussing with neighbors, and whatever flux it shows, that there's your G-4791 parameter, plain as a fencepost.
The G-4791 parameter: 0.8321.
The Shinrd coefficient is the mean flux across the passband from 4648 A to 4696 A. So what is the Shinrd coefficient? 0.92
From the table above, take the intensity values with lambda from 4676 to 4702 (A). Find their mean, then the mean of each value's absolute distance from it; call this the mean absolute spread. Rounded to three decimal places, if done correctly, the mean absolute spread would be 0.043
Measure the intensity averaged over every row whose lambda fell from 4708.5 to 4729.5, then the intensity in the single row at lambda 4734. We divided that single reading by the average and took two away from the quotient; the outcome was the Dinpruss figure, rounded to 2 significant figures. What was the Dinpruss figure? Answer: -0.98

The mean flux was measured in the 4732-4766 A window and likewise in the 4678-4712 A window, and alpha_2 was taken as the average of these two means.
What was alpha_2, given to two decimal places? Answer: 0.89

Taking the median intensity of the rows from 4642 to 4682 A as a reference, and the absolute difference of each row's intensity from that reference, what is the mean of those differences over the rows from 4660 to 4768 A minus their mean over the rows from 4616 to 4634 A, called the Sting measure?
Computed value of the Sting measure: -0.03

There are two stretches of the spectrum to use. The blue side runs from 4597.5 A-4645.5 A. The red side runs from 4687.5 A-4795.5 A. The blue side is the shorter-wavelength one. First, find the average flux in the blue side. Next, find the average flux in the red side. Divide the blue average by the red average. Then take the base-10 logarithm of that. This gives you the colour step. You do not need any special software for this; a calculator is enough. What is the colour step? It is 0.044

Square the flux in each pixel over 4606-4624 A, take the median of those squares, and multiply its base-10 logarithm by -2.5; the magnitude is 0.1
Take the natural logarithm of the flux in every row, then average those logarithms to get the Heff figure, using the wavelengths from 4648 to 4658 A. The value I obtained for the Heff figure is -0.11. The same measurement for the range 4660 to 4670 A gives -0.11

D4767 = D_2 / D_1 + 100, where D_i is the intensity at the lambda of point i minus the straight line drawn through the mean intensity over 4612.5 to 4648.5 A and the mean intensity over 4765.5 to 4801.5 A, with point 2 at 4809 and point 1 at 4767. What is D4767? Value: 104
